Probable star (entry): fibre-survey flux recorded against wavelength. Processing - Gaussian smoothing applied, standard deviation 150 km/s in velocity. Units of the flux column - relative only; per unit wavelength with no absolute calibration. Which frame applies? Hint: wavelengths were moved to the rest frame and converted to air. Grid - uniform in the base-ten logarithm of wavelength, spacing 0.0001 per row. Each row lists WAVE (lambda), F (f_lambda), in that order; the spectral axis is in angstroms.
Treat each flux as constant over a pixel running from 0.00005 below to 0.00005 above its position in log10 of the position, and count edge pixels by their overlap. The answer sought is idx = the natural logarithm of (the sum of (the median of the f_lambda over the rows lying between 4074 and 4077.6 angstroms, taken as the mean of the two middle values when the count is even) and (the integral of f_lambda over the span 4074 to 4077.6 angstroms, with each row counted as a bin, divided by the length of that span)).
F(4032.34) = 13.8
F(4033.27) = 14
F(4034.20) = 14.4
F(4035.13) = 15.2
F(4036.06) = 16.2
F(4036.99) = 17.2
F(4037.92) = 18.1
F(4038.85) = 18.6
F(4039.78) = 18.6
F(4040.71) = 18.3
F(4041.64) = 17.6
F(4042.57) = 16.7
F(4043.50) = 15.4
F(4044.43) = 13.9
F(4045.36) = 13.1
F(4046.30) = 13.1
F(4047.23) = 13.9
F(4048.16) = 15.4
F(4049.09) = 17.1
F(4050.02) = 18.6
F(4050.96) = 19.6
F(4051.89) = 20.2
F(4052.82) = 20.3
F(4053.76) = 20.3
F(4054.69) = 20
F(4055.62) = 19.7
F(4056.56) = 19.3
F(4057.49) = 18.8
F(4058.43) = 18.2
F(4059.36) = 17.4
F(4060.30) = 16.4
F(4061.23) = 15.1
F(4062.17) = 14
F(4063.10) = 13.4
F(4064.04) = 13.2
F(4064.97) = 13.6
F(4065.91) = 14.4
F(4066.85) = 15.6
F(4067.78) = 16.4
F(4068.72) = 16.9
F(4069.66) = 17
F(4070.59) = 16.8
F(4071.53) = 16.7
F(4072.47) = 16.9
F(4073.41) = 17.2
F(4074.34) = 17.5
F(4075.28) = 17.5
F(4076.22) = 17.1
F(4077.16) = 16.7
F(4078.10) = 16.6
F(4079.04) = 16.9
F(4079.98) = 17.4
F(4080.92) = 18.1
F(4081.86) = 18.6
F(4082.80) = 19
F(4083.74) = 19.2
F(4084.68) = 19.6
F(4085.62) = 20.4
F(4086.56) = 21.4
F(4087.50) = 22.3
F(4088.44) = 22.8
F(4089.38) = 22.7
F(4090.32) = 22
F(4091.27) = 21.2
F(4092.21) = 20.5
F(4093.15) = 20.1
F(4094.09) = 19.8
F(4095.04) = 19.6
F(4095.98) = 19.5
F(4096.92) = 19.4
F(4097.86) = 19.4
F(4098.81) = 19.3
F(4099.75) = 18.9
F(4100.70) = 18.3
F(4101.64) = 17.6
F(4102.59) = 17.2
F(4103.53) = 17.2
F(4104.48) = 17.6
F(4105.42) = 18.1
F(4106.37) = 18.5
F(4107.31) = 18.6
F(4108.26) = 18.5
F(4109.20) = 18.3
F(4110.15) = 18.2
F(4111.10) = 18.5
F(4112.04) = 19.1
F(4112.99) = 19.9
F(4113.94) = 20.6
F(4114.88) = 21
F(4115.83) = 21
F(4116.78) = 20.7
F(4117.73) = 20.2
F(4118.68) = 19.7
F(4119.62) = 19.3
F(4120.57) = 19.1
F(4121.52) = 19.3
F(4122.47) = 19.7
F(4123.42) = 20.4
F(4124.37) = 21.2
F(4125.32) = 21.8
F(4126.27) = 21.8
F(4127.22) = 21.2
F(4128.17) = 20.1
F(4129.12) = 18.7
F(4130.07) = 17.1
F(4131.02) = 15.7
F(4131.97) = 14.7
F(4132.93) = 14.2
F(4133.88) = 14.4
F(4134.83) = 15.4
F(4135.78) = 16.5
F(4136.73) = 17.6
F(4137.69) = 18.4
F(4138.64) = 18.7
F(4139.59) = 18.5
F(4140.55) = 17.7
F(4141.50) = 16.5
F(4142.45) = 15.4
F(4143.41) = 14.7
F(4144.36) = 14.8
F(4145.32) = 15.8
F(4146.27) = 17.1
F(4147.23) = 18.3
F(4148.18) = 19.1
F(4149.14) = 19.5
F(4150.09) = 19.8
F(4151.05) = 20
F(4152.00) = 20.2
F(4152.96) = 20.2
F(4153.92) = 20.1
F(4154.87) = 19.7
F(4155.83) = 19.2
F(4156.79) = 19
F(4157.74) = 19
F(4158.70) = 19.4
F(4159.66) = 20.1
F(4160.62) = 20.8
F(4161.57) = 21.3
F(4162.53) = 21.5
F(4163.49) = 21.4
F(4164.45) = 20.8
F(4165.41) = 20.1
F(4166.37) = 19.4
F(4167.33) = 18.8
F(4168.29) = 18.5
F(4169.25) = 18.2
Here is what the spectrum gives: 3.54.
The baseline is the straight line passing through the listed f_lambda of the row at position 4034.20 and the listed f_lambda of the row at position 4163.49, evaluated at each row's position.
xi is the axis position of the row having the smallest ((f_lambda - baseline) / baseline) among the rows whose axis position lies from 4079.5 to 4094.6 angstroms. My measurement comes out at 4079.98 angstroms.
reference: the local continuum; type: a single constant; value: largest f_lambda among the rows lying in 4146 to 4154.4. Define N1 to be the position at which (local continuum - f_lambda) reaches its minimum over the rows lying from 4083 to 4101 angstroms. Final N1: 4088.44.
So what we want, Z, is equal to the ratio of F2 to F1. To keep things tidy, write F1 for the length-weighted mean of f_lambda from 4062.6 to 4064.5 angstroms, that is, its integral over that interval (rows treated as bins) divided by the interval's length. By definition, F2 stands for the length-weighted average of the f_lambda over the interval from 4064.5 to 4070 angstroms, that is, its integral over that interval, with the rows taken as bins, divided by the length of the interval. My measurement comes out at 1.17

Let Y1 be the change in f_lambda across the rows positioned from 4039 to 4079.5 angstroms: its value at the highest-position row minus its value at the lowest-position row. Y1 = -1.7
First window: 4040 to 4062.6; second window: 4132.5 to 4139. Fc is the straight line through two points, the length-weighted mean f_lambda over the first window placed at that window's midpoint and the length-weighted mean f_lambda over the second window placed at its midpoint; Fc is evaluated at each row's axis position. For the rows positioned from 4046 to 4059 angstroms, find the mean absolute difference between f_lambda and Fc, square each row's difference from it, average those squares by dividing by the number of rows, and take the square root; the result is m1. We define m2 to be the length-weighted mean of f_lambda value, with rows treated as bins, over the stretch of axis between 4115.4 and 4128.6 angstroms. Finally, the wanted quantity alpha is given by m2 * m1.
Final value 20.7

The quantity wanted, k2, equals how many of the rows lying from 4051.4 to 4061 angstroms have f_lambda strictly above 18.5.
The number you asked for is 7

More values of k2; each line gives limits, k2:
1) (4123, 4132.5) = 7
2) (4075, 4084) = 3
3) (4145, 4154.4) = 7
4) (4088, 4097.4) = 10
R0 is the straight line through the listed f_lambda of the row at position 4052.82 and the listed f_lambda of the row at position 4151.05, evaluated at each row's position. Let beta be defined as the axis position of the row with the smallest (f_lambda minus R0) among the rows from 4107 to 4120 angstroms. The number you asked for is 4110.15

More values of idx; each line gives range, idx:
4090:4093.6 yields 3.73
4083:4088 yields 3.71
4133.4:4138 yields 3.49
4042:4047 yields 3.35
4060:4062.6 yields 3.41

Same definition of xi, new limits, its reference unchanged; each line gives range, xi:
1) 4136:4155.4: 4143.41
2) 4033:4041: 4033.27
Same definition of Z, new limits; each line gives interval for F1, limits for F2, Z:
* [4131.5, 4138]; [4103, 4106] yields 1.12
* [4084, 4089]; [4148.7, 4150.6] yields 0.93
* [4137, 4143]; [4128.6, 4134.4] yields 0.91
